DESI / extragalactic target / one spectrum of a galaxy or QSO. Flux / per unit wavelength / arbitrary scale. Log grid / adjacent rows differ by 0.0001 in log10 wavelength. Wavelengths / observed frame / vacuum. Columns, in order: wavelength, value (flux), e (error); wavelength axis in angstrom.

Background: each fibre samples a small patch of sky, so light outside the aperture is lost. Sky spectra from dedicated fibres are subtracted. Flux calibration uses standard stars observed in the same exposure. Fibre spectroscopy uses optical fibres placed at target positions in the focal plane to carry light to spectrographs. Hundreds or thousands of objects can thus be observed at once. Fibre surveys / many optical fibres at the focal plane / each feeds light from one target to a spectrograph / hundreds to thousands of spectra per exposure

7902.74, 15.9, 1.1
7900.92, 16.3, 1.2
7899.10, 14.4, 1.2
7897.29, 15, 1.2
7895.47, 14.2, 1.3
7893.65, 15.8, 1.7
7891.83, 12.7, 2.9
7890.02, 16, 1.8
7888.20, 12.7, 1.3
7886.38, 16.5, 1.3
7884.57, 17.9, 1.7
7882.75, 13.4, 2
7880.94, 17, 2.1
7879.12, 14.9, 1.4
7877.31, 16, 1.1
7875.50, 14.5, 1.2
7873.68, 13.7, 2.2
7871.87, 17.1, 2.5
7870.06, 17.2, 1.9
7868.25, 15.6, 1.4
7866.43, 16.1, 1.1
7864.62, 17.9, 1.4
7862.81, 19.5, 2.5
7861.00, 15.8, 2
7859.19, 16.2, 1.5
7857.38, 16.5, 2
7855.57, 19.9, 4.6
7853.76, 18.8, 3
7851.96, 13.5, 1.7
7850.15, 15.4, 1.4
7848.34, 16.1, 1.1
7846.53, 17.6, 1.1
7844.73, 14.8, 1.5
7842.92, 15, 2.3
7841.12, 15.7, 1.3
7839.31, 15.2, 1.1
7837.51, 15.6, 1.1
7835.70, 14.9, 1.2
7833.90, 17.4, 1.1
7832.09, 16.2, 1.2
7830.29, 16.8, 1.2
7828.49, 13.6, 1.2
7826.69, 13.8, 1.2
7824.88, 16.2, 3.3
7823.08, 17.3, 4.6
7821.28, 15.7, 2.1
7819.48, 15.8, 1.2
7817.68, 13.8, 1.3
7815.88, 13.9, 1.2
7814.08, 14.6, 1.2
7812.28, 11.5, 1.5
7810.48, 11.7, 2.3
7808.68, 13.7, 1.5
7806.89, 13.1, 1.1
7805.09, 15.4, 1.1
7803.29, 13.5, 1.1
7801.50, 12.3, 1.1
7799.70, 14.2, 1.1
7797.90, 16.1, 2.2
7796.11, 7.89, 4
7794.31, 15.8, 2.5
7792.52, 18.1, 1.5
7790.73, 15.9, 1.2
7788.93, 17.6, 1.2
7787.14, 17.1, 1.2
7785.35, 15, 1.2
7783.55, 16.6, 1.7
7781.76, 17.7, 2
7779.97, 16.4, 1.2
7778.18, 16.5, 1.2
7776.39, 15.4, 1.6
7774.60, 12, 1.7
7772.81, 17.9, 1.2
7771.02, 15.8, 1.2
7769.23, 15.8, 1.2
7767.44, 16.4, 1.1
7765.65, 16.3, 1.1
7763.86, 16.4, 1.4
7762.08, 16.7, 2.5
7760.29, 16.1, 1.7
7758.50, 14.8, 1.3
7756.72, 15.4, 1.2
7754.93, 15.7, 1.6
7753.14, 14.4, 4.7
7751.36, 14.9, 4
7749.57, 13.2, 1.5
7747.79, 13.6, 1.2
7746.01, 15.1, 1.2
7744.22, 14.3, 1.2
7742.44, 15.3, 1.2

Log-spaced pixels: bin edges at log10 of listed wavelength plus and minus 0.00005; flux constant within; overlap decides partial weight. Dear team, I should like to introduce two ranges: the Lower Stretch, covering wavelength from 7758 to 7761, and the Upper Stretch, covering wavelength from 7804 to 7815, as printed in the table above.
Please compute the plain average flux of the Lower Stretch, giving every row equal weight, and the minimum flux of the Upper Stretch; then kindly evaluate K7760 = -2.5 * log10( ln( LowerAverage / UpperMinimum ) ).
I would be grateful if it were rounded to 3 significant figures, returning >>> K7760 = 1.32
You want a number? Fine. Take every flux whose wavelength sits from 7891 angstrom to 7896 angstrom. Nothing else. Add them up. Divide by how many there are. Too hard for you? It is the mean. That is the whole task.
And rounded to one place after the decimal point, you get 14.2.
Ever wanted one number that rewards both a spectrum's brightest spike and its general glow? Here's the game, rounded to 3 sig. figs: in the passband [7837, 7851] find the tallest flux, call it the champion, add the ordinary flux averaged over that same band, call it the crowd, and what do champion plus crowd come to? 33.3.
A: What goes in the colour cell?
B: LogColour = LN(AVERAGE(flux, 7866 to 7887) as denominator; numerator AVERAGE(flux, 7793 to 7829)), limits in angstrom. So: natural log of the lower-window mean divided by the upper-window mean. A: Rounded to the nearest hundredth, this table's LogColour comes -0.12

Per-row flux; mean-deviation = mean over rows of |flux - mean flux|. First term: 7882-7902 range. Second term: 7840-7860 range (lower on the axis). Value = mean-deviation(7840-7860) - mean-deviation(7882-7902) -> 0.0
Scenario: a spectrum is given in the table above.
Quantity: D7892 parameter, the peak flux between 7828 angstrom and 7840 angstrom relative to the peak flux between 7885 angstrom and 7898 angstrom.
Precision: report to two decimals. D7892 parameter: 1.05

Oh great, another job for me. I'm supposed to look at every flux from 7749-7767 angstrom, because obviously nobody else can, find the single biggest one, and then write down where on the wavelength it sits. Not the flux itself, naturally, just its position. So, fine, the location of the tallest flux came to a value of 7762.08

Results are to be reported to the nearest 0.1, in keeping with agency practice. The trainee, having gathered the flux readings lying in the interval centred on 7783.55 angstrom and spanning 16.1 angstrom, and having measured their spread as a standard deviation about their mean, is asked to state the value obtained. 0.9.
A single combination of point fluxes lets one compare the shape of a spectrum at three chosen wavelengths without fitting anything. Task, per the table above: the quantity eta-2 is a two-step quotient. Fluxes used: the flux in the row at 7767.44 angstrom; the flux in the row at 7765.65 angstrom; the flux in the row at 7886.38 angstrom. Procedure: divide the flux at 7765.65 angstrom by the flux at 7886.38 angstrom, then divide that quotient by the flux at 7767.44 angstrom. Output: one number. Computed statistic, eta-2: 0.060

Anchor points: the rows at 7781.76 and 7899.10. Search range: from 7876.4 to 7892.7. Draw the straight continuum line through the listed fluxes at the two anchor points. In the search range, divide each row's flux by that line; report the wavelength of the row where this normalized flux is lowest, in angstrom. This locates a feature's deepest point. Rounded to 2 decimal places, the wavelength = 7888.20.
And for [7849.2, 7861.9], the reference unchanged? 7851.96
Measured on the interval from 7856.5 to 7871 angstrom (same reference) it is 7861.00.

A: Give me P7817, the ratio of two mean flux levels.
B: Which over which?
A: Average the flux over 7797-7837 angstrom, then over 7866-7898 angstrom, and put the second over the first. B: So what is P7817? 1.05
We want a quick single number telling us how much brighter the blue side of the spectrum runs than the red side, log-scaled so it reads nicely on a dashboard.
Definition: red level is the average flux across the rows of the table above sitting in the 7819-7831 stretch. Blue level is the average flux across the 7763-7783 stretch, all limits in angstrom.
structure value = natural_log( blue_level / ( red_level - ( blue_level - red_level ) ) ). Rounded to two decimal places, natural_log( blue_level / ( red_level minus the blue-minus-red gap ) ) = 0.06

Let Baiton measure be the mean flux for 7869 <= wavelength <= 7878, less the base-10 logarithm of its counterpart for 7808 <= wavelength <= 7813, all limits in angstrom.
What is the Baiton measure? 14.6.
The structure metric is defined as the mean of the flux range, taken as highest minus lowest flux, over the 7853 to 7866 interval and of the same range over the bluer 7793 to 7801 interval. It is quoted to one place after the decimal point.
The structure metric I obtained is 6.2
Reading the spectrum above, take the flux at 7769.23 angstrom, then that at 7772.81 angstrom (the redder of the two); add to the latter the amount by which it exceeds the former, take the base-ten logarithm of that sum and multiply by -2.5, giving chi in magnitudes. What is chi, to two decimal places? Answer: -3.25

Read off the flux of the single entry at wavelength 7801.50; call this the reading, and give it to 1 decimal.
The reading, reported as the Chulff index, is 12.3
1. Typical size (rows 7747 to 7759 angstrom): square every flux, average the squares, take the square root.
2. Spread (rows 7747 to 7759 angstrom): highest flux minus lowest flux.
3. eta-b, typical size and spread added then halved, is 8.5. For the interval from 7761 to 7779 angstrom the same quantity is 10.9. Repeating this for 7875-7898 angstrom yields 10.2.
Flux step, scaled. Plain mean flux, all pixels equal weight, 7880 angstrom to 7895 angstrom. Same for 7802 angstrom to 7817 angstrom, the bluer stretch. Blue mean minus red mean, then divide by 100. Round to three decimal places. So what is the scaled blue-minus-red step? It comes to -0.018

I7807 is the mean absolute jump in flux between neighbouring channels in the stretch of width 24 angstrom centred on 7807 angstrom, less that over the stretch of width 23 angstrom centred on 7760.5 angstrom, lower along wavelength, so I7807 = 1.4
